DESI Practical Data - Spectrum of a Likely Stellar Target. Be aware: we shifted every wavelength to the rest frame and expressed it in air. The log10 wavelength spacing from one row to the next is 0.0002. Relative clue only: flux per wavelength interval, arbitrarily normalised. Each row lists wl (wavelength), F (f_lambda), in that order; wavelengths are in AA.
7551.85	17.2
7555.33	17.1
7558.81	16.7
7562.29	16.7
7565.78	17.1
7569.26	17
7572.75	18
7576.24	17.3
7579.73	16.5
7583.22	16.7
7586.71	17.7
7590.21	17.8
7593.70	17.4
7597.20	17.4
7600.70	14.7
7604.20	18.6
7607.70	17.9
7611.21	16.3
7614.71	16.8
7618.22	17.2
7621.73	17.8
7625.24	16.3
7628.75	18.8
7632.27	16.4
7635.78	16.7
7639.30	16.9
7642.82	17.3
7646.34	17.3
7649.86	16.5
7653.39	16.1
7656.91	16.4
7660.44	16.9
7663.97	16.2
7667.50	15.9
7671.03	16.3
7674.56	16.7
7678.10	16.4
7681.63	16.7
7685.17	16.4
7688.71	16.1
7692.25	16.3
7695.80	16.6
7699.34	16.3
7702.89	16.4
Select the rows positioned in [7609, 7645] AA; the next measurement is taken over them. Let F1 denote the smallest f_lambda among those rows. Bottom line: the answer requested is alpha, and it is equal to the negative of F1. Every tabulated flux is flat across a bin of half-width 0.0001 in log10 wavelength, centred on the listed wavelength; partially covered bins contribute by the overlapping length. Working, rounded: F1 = 16.3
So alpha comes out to -16.3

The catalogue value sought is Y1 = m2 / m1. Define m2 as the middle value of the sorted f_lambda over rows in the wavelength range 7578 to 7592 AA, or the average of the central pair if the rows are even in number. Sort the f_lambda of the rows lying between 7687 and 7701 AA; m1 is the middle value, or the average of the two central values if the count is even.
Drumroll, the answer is 1.06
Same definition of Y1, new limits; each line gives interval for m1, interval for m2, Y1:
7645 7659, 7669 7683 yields 1.01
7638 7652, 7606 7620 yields 0.99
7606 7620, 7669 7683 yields 0.97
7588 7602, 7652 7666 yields 0.94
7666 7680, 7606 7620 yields 1.04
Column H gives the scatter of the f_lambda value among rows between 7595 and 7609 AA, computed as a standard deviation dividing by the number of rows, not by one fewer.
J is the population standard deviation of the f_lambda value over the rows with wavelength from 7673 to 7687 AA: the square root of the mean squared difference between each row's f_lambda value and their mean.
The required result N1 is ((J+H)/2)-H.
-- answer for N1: -0.7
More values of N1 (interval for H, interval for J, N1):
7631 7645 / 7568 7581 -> 0.1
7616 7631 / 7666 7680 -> -0.3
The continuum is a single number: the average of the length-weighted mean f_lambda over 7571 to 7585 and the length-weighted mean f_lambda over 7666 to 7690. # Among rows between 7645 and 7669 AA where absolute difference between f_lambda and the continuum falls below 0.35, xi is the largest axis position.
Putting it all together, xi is 7660.44 AA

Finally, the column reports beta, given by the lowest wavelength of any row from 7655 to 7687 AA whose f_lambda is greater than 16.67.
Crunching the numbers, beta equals 7660.44 AA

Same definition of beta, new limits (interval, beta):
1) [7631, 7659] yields 7635.78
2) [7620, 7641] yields 7621.73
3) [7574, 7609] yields 7576.24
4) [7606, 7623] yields 7607.70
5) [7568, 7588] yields 7569.26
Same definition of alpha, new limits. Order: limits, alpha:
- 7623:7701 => -15.9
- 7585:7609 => -14.7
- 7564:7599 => -16.5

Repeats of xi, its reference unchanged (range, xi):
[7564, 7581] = 7579.73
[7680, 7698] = 7695.80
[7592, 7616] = 7614.71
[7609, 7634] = 7632.27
